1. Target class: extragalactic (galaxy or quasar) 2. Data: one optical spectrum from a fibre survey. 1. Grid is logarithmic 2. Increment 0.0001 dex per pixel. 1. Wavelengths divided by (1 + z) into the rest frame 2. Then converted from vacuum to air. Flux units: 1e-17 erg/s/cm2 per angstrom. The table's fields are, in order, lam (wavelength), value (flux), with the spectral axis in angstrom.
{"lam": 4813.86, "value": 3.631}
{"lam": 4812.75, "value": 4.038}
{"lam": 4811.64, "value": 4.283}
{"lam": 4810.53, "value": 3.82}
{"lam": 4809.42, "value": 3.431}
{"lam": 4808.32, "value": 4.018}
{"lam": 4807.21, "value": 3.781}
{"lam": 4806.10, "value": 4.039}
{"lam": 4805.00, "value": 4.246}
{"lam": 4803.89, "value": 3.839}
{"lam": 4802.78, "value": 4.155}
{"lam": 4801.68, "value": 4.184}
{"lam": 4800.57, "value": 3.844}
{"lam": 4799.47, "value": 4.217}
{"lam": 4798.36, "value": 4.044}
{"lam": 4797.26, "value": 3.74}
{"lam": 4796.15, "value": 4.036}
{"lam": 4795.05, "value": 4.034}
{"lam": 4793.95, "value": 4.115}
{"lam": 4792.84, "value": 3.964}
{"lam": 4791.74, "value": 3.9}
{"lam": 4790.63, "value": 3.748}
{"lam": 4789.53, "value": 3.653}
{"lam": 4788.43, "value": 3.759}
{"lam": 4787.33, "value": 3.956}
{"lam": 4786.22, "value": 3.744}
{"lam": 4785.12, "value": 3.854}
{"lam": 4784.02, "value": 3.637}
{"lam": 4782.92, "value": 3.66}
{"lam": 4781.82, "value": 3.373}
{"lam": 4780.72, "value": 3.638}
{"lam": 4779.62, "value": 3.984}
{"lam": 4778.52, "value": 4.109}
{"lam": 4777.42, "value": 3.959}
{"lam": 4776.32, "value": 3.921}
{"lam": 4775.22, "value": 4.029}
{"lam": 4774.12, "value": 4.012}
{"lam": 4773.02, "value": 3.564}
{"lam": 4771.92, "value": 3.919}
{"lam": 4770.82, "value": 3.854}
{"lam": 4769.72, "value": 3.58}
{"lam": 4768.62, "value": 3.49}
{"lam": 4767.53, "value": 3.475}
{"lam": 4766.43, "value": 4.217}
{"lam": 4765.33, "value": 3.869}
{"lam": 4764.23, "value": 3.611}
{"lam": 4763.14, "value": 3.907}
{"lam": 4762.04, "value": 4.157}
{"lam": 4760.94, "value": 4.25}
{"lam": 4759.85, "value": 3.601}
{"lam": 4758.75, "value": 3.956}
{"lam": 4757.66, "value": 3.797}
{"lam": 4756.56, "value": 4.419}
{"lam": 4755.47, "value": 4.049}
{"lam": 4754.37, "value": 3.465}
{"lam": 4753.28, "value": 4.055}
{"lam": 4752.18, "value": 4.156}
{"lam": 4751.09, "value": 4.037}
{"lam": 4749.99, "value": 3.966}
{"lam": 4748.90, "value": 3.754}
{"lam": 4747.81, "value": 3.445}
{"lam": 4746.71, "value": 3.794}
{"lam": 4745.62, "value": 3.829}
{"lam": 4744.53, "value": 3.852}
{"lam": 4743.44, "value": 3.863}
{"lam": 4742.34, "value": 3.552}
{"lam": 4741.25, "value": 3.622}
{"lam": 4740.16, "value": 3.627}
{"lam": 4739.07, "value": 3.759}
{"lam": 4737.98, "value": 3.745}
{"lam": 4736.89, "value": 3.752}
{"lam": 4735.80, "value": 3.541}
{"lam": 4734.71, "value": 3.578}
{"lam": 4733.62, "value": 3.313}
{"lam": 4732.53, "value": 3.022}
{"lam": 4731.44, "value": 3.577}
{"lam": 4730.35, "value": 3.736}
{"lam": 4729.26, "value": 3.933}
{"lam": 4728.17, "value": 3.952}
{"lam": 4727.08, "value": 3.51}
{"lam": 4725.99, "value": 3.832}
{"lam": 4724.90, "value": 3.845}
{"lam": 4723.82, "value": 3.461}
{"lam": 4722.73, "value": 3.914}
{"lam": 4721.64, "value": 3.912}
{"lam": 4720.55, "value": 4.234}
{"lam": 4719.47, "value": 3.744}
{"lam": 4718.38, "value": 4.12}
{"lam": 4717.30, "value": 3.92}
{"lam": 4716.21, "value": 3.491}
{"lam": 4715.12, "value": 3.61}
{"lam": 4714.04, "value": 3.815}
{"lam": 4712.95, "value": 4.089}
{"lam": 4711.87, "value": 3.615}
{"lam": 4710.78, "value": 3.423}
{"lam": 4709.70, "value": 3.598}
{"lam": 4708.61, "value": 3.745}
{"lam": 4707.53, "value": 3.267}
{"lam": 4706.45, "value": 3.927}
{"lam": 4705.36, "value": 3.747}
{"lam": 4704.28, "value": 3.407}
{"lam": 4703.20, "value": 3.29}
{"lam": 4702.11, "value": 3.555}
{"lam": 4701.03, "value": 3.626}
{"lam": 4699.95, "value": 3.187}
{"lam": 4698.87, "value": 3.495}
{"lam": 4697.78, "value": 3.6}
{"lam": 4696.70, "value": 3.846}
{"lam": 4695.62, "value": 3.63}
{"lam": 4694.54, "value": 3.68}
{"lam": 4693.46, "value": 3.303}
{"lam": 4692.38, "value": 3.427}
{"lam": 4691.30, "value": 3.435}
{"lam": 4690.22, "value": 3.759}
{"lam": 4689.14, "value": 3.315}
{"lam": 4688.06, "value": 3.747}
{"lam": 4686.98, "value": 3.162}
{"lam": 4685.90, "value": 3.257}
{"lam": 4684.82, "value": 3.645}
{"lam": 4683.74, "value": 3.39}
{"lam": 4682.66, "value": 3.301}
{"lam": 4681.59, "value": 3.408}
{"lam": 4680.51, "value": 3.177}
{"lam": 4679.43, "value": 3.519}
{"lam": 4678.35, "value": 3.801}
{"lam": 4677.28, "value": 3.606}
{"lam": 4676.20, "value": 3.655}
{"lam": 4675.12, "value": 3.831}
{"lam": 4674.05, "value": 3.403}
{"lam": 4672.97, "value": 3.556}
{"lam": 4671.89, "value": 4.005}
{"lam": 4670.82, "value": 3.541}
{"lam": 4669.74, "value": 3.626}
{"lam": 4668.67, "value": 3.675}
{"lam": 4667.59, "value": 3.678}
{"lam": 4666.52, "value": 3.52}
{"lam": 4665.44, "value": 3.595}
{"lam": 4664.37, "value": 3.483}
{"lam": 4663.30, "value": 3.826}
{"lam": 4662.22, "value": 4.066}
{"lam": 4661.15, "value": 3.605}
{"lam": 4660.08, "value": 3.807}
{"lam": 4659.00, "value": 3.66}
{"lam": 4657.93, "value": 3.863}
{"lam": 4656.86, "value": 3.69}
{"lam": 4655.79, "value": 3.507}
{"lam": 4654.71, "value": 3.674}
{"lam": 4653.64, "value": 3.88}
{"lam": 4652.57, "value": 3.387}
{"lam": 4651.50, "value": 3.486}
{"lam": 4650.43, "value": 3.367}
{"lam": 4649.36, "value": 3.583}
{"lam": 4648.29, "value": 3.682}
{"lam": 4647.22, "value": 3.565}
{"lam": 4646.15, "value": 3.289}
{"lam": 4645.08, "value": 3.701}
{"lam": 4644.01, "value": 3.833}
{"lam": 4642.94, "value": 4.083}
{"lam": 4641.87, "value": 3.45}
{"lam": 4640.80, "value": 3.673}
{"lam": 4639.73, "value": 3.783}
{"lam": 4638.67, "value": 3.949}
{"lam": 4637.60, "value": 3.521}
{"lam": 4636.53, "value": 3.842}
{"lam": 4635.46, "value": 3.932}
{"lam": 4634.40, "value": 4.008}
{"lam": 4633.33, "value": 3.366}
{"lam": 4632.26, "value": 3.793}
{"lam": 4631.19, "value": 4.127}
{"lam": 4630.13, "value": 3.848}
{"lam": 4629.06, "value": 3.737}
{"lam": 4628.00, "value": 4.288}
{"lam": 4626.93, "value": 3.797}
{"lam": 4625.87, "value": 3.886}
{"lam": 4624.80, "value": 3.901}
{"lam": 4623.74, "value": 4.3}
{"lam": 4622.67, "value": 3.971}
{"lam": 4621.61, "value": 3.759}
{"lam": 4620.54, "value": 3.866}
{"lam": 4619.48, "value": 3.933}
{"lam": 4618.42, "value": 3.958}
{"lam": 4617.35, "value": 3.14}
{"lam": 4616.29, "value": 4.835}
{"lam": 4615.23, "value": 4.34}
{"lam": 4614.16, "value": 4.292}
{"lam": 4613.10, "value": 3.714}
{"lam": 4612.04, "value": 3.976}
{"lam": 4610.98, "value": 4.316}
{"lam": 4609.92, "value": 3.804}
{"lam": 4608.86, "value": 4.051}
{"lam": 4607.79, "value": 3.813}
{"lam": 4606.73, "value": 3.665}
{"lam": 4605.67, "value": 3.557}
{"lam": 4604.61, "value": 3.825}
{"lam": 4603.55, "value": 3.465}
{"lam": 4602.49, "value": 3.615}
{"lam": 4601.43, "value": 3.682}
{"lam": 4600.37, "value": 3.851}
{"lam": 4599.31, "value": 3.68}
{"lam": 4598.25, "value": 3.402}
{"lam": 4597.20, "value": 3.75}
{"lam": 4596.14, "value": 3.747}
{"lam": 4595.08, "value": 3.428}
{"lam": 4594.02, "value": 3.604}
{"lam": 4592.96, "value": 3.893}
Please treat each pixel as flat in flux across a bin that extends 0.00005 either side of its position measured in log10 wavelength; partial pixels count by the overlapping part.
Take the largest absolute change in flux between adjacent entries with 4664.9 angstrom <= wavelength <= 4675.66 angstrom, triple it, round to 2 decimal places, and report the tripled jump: 1.39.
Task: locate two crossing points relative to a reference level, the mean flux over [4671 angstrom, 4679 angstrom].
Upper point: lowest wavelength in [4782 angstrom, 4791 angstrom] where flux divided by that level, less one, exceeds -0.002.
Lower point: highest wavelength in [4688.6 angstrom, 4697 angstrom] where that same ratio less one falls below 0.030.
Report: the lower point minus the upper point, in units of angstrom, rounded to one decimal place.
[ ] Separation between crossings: -89.5 angstrom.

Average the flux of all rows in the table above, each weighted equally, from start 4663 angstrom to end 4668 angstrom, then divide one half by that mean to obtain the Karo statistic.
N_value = 0.138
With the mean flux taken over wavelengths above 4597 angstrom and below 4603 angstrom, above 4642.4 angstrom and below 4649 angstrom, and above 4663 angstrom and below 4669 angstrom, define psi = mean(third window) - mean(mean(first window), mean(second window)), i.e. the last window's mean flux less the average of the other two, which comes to -0.05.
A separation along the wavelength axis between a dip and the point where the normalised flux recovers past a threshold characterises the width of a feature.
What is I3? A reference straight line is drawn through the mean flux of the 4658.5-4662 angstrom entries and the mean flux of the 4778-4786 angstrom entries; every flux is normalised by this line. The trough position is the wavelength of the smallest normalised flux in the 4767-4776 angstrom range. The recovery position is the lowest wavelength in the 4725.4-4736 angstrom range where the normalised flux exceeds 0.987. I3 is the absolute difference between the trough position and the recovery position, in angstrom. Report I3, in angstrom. 41.5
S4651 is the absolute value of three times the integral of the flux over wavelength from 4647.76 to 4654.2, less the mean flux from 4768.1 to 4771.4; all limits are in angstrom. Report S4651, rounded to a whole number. 65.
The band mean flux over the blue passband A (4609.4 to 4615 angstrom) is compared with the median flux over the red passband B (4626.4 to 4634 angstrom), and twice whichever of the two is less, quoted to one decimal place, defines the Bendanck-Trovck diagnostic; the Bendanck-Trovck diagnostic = 7.6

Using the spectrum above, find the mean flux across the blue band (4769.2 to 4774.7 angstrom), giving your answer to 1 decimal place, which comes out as 3.8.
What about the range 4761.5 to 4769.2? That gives 3.8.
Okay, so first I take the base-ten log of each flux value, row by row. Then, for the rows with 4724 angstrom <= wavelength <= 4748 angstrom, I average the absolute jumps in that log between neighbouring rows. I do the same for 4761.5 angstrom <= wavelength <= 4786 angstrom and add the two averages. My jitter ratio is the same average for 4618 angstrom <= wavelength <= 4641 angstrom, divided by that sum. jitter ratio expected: 0.61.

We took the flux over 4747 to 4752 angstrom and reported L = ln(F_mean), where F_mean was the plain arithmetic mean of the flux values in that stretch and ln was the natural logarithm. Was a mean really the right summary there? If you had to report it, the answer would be 1.34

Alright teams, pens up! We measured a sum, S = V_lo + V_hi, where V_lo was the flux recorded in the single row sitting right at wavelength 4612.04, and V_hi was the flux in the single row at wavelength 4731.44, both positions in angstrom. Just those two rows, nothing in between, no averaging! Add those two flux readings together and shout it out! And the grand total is 7.55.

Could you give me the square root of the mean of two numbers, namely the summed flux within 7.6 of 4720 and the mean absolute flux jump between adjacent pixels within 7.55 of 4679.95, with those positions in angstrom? 5.18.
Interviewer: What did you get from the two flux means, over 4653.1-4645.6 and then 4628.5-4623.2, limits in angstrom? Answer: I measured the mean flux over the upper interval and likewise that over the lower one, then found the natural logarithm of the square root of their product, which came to 1.321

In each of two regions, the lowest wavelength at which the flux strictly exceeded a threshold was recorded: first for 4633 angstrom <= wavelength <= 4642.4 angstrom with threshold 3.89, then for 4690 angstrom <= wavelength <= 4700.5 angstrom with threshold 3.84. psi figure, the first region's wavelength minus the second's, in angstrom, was -62.3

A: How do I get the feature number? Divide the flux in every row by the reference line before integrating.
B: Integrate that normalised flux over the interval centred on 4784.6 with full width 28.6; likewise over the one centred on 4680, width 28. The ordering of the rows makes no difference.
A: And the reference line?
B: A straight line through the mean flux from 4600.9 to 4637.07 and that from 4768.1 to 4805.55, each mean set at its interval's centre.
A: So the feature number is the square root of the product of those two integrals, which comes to 26.9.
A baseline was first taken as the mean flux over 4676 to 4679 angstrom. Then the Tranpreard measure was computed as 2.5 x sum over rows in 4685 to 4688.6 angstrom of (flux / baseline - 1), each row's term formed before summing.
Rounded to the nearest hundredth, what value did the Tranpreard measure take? -0.61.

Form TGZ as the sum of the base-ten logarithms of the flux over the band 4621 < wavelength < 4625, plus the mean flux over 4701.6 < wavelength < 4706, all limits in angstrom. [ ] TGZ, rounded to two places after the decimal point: 5.90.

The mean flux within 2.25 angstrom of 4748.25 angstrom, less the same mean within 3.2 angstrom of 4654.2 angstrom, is 0.14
